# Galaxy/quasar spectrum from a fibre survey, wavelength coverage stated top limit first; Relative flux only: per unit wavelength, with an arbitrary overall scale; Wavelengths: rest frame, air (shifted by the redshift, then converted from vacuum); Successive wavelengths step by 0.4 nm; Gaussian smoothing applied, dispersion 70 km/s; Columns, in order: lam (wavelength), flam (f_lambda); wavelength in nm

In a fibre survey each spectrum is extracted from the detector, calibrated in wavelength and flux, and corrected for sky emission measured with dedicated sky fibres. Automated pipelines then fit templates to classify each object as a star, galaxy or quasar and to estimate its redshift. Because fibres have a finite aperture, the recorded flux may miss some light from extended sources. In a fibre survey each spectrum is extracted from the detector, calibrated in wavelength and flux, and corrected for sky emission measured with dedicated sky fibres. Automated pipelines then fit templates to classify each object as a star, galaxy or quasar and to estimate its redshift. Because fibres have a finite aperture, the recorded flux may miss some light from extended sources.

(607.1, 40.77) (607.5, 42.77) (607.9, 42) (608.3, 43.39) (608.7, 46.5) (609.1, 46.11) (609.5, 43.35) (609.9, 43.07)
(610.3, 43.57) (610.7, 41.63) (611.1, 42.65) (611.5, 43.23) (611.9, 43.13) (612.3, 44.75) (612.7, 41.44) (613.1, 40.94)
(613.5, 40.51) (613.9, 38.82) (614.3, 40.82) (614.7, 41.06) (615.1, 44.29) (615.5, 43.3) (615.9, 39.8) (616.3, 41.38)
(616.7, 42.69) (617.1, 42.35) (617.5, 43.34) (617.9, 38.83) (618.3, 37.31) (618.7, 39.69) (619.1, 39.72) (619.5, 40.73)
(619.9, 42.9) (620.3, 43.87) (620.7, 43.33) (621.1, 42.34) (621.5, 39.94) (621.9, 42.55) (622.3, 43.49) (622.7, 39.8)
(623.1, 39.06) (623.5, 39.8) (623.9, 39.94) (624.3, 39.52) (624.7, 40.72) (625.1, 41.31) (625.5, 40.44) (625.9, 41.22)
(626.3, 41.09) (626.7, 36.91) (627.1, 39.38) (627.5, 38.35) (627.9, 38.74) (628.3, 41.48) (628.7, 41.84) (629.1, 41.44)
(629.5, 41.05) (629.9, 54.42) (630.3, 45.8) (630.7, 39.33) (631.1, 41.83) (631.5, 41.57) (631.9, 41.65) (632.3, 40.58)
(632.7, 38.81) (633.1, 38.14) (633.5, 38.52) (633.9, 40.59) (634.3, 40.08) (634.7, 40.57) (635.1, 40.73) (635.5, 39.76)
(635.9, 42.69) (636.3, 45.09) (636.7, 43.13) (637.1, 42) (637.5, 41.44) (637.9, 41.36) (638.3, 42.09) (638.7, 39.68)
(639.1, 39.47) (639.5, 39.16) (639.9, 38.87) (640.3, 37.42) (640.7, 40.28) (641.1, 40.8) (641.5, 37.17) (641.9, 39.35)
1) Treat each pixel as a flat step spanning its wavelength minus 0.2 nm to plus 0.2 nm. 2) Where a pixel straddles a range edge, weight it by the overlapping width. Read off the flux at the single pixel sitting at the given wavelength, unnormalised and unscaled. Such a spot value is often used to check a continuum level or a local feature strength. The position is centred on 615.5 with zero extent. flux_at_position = 43.3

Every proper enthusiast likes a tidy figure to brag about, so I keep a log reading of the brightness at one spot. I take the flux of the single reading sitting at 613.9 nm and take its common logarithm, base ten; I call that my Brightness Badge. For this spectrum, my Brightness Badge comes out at 1.59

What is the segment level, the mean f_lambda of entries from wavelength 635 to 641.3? 40.9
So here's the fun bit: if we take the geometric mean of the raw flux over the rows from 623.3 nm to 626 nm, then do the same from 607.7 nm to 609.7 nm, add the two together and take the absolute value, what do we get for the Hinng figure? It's 85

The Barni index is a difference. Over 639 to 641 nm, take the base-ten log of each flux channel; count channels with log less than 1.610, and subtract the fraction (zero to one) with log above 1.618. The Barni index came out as 5.0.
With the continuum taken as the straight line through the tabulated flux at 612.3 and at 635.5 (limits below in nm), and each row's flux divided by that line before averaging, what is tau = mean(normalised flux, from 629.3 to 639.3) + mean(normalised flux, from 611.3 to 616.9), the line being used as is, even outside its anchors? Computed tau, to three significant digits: 1.98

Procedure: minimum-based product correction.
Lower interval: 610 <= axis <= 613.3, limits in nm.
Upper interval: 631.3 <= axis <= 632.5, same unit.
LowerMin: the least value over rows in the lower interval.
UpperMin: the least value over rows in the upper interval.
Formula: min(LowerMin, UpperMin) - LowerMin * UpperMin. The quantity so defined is -1621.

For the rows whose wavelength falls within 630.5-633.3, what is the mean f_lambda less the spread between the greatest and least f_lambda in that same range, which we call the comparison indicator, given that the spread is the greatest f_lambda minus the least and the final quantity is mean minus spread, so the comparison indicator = 36.6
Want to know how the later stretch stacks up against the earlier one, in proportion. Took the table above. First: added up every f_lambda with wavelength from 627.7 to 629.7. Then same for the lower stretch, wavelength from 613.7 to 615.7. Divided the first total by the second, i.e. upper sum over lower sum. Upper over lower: 0.98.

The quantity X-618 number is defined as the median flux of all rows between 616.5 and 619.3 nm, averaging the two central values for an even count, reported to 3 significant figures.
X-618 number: 39.7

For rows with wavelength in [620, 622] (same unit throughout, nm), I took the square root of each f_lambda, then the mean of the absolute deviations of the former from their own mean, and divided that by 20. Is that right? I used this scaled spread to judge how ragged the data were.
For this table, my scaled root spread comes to 0.0039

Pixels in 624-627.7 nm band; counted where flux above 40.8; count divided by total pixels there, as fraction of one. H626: 0.33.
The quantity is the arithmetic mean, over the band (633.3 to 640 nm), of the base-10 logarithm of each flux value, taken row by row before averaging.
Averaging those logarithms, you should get 1.61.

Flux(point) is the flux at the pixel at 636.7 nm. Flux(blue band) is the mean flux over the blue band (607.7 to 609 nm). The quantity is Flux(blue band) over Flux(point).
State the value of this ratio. 1.02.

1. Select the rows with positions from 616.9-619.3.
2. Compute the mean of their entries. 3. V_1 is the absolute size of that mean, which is 40.2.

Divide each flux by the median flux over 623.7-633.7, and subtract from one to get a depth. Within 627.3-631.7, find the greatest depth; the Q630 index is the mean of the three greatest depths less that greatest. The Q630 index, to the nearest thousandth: -0.011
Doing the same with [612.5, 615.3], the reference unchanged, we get -0.030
